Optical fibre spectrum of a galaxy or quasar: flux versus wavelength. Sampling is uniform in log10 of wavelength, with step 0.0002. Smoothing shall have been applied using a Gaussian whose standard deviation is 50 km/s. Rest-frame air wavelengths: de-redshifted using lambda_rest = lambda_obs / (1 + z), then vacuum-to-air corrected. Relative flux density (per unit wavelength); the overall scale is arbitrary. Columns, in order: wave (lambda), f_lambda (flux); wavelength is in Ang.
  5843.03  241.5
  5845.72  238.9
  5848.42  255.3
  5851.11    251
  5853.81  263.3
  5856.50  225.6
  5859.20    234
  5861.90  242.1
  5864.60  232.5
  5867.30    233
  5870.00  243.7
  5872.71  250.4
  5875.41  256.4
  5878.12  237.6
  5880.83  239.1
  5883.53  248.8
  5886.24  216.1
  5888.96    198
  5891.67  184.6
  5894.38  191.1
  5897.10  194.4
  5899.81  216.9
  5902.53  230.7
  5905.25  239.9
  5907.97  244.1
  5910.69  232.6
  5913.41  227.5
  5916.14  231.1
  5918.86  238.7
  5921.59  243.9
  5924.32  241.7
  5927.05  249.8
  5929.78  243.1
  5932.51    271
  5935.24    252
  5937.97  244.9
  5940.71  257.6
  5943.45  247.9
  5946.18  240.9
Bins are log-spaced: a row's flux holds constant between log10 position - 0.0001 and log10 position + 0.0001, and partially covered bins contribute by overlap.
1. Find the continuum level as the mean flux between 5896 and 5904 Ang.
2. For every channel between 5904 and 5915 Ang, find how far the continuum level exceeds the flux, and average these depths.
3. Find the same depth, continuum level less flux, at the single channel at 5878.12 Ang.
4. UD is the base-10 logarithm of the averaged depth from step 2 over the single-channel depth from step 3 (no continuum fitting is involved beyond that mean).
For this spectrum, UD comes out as -0.03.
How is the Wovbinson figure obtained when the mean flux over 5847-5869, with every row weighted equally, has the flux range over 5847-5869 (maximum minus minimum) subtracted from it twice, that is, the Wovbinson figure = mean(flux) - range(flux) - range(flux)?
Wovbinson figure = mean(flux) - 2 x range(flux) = 167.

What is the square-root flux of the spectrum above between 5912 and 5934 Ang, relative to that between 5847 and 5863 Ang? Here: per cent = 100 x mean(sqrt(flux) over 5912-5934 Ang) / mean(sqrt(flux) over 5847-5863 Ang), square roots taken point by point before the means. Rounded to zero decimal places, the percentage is 100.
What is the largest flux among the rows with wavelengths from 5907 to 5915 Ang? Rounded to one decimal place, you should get 244.1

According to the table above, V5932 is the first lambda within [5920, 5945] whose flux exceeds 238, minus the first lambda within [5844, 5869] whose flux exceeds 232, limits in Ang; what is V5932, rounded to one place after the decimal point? 75.9 Ang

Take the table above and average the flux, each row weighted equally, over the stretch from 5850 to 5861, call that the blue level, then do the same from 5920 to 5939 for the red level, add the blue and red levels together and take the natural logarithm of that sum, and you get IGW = 6.20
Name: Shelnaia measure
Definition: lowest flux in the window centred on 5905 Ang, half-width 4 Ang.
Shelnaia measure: 230.7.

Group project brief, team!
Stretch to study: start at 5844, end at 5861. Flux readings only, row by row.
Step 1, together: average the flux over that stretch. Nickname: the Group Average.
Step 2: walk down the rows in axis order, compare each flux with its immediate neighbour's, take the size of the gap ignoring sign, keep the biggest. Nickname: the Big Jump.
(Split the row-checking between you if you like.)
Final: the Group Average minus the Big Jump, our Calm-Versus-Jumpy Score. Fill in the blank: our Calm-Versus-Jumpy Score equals 207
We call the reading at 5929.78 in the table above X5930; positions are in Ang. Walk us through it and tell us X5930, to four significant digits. 243.1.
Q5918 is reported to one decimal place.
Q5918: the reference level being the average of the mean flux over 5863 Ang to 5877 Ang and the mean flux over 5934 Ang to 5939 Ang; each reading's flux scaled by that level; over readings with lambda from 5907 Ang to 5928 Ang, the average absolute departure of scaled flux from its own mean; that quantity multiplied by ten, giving 0.3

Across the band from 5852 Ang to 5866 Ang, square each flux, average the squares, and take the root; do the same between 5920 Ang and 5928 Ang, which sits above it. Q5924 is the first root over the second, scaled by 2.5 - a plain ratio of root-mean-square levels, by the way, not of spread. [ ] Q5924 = 2.45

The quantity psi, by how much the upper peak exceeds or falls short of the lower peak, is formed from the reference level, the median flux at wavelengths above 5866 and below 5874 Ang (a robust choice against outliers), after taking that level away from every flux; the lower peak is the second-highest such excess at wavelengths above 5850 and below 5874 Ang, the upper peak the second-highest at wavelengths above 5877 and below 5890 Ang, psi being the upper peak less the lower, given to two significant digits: -12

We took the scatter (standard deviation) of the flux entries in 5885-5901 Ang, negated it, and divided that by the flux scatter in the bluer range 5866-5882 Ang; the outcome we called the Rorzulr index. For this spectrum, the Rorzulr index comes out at -1.5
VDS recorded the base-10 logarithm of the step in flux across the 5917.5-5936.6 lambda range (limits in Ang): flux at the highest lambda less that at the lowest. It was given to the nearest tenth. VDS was 1.1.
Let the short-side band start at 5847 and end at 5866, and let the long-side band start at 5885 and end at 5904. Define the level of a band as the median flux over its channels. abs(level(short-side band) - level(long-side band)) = 44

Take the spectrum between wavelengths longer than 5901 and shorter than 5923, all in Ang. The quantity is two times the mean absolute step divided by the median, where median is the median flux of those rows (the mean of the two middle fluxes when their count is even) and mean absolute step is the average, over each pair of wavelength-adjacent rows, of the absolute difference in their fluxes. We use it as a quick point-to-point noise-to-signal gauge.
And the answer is 0.06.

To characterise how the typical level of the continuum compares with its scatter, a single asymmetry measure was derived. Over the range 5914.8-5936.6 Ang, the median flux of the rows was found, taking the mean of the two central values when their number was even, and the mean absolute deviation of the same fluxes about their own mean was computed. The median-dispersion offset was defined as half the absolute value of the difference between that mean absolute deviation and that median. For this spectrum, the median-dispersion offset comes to 118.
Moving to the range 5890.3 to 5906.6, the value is 93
